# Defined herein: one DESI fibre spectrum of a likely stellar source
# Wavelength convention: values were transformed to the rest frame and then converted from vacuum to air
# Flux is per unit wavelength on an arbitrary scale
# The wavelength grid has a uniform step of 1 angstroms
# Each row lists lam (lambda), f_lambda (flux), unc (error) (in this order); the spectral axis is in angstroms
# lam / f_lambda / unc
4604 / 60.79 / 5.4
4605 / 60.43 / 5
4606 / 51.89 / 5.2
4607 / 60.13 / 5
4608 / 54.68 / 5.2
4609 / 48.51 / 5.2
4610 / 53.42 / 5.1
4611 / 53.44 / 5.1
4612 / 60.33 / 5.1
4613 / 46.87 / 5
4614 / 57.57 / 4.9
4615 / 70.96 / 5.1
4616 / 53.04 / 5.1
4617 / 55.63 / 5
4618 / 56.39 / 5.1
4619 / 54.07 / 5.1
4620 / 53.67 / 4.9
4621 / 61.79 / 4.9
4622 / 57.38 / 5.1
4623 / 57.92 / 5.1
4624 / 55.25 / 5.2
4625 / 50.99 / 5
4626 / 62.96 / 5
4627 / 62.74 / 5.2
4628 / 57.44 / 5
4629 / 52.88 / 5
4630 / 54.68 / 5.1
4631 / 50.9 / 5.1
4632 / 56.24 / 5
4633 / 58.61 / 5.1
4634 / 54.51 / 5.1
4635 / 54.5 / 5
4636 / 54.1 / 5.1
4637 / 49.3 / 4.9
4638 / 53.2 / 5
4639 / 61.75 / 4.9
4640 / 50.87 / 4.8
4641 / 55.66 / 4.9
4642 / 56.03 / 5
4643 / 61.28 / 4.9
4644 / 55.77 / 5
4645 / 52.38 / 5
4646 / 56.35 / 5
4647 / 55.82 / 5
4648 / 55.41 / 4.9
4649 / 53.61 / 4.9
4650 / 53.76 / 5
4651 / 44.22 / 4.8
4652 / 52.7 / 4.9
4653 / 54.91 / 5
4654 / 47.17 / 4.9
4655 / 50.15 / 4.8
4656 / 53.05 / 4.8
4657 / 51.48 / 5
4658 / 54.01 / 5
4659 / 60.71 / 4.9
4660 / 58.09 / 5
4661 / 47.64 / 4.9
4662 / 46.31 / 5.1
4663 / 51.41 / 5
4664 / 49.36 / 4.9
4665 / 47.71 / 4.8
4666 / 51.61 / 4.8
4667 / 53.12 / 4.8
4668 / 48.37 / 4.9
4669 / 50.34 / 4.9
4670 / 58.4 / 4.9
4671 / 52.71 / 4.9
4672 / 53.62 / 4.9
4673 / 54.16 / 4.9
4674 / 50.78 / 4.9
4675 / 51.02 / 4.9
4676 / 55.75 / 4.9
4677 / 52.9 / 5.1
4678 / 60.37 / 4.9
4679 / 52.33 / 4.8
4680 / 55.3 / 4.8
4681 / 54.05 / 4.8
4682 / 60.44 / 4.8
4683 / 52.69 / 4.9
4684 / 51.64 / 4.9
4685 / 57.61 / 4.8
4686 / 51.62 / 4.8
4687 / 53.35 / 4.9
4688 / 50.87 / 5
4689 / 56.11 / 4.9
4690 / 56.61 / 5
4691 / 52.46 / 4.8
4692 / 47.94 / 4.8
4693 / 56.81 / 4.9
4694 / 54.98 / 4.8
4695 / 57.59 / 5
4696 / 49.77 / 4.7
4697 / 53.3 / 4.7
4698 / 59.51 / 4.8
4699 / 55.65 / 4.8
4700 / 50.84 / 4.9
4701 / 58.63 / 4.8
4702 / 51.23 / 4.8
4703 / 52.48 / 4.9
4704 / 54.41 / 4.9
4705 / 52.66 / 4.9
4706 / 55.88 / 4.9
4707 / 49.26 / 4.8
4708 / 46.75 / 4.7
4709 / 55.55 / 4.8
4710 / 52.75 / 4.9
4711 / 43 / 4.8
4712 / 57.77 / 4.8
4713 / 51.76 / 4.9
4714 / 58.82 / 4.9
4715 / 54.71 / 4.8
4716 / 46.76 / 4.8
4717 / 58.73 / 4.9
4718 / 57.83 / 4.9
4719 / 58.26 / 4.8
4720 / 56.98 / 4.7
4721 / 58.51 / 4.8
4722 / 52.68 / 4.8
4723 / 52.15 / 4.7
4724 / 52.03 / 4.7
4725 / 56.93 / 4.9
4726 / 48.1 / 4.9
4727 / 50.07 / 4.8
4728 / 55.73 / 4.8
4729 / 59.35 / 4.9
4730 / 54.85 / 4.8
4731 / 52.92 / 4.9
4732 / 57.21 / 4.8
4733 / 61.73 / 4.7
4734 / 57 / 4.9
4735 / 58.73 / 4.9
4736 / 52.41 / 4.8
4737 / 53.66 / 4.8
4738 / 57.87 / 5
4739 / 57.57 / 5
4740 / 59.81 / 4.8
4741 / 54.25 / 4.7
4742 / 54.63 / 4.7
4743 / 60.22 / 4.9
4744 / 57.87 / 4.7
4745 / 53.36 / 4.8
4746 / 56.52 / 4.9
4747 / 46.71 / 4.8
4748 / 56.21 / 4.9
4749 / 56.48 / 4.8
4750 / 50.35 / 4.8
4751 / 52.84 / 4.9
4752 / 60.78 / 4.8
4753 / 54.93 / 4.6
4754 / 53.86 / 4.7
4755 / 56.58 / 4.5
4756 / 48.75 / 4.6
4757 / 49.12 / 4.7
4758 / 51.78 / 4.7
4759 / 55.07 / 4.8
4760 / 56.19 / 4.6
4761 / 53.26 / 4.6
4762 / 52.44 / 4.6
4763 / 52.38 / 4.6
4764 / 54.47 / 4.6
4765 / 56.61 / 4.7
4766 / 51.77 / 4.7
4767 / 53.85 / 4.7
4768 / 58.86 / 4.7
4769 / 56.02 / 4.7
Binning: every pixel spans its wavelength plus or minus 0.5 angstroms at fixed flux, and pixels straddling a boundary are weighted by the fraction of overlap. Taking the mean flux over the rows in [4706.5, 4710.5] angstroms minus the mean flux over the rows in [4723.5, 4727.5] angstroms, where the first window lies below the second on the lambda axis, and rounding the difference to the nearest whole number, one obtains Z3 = -1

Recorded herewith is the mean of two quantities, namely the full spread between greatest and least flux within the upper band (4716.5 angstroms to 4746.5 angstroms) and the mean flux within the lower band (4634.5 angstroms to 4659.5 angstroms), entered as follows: 34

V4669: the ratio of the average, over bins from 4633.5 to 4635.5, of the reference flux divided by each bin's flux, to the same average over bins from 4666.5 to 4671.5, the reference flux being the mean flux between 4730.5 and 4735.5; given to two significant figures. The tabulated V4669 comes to 0.96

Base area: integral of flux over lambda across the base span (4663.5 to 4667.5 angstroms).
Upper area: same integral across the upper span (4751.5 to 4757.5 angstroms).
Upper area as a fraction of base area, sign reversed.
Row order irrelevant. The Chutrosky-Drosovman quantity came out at -1.6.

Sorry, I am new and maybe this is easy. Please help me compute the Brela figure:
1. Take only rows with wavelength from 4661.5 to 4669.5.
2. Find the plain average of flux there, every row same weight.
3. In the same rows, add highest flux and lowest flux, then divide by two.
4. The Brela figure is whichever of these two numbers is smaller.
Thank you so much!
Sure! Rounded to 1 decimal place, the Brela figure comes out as 49.7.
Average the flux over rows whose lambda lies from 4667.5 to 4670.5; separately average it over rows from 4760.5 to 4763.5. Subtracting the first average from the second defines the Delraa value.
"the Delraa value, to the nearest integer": 0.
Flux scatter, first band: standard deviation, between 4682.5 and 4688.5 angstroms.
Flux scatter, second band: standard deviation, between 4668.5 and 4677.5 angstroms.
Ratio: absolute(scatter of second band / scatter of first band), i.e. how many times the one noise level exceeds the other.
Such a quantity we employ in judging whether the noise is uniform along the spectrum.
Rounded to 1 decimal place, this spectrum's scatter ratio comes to 1.1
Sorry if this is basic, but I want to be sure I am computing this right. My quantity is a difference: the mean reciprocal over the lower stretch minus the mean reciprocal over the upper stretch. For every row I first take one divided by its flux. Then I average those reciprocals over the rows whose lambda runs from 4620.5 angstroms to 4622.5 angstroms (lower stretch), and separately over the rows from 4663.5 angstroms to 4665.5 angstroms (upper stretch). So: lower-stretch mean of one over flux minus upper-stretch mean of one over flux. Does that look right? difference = -0.0038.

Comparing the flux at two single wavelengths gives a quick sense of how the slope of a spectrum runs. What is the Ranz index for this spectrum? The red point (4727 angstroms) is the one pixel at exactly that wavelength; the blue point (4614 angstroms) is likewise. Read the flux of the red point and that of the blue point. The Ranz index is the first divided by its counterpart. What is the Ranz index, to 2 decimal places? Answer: 0.87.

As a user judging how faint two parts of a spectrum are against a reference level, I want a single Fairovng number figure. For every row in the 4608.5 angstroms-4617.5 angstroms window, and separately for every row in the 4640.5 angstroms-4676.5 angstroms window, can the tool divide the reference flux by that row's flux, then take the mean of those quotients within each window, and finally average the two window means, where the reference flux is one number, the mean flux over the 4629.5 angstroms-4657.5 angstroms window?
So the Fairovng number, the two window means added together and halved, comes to 1.00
